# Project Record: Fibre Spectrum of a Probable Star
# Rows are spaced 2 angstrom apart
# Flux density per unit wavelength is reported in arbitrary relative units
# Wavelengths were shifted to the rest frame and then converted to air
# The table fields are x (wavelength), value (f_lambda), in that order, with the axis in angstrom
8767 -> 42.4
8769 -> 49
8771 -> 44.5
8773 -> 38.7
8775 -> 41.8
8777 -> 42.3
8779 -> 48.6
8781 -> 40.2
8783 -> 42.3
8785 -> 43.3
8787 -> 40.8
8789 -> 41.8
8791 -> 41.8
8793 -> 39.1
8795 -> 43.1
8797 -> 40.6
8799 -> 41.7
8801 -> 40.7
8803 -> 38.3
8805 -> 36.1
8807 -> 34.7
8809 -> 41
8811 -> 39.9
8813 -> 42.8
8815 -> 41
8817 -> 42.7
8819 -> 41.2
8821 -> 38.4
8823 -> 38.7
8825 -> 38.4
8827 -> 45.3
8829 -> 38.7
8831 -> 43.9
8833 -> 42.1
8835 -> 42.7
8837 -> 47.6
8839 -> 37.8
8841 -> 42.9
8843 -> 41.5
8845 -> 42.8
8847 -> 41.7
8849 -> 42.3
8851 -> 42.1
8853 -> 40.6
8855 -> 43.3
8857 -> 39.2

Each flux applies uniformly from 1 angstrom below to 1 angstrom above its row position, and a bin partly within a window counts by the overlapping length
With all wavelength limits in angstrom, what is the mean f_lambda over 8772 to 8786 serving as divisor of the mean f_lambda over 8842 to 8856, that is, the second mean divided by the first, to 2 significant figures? 0.99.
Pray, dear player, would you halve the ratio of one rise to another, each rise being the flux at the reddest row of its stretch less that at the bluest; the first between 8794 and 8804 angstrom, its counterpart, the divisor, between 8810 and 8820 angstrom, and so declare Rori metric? -1.8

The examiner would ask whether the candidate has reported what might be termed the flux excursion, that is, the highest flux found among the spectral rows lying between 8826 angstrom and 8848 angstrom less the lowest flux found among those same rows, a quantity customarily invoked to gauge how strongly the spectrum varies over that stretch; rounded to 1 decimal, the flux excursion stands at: 9.8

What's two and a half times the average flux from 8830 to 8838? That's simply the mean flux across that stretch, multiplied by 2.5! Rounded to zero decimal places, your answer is 110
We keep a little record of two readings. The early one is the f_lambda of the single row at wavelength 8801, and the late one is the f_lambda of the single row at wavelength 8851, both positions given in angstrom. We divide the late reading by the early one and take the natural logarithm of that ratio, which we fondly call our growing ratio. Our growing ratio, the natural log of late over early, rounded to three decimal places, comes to 0.034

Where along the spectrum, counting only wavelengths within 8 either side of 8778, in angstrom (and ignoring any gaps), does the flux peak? 8779 angstrom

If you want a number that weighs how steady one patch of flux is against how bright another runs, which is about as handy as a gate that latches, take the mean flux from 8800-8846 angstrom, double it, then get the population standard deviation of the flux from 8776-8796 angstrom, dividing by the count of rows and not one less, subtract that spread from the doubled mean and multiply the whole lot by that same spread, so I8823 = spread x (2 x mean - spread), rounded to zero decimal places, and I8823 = 192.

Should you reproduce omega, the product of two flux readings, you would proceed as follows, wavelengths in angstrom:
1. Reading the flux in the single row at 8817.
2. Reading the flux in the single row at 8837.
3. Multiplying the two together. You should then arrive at 2033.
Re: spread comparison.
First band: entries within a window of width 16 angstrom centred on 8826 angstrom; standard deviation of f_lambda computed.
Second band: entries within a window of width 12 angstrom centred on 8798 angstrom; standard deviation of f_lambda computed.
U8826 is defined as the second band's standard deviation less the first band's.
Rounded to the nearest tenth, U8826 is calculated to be -1.0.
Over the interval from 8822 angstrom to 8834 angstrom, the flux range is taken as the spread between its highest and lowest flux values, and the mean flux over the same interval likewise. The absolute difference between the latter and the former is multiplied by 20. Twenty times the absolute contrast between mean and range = 686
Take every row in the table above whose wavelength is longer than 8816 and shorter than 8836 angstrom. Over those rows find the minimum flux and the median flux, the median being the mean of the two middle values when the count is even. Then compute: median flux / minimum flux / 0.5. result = 2.17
